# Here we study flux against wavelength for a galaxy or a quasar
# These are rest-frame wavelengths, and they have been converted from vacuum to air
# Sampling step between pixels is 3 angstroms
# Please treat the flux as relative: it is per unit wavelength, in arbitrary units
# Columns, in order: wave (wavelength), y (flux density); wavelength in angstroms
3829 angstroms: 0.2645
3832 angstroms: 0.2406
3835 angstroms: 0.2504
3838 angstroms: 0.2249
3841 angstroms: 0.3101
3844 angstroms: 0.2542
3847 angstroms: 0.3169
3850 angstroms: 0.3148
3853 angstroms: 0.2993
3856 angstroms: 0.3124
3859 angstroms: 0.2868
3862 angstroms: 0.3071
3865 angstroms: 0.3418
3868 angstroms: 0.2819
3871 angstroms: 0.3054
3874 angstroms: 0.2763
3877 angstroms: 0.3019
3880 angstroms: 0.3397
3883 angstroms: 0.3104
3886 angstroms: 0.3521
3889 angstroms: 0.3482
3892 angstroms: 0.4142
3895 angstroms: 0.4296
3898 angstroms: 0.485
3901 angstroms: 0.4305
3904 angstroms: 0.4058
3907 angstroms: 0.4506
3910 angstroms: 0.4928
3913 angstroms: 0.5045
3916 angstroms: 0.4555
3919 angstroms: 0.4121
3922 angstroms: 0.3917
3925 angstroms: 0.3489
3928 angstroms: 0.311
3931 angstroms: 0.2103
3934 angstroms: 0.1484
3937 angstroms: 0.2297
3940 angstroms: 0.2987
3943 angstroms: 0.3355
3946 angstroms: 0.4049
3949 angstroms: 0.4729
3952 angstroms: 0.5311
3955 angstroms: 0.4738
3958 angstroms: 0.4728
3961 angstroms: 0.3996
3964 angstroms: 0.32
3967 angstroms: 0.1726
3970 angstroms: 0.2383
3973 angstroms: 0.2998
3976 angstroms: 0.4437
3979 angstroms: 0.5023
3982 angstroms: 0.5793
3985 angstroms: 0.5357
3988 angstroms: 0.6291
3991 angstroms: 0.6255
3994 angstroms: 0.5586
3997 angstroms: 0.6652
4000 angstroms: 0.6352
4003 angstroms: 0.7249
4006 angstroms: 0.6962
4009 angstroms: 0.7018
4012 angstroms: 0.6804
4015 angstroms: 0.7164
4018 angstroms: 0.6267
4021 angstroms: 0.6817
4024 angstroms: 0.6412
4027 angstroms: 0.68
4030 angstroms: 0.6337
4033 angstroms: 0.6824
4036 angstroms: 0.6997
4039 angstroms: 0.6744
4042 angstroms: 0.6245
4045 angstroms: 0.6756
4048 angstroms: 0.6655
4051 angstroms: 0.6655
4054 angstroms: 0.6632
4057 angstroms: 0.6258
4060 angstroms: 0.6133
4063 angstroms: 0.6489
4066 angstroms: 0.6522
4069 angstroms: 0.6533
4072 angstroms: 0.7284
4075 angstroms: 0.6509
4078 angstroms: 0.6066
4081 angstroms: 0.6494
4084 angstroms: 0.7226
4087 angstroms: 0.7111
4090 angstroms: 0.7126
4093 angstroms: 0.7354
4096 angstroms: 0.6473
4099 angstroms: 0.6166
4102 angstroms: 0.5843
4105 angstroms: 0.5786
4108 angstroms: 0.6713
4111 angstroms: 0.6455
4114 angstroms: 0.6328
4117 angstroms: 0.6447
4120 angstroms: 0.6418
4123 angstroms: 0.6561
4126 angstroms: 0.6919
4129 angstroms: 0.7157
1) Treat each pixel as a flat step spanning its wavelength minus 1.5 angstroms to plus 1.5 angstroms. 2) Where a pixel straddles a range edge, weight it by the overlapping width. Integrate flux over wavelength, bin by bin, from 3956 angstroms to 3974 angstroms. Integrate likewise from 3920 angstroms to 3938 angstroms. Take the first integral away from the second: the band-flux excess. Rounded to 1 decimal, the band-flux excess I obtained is -0.8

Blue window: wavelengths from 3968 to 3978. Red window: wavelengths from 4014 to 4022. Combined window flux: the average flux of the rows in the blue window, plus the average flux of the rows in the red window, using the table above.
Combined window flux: 1.0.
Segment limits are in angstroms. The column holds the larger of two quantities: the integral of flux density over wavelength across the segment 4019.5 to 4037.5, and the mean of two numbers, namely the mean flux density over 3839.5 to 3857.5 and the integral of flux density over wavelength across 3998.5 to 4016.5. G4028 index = 12.1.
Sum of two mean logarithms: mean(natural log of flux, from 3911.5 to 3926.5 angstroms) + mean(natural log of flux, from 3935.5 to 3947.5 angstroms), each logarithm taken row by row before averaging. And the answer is -2.04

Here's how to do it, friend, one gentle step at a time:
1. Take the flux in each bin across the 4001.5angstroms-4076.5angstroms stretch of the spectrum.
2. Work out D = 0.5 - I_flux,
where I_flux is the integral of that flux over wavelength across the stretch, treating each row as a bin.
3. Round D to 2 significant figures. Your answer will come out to -50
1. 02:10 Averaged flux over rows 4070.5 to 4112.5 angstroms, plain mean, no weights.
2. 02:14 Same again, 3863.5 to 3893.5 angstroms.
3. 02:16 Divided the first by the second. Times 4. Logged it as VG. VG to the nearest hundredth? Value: 8.09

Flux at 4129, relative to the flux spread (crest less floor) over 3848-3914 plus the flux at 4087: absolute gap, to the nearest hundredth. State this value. 0.22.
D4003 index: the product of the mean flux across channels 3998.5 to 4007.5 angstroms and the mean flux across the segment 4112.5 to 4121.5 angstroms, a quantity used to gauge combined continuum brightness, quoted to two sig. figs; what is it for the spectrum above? 0.44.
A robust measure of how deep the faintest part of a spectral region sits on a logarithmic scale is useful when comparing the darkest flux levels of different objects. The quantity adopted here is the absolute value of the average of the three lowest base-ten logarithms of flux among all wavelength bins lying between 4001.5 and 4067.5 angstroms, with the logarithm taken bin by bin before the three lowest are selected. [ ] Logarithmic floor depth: 0.2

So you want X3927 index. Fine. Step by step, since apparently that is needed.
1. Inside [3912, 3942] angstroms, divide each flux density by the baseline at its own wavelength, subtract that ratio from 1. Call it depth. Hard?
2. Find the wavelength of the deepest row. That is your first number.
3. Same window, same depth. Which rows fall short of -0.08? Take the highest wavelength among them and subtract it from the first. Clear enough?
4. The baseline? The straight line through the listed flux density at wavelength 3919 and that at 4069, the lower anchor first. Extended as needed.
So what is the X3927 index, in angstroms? 18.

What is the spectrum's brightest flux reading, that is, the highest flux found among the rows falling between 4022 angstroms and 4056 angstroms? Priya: 0.6997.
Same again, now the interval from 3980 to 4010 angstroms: 0.7249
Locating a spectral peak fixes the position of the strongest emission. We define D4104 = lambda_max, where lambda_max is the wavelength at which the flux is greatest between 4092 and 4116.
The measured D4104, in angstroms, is 4093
